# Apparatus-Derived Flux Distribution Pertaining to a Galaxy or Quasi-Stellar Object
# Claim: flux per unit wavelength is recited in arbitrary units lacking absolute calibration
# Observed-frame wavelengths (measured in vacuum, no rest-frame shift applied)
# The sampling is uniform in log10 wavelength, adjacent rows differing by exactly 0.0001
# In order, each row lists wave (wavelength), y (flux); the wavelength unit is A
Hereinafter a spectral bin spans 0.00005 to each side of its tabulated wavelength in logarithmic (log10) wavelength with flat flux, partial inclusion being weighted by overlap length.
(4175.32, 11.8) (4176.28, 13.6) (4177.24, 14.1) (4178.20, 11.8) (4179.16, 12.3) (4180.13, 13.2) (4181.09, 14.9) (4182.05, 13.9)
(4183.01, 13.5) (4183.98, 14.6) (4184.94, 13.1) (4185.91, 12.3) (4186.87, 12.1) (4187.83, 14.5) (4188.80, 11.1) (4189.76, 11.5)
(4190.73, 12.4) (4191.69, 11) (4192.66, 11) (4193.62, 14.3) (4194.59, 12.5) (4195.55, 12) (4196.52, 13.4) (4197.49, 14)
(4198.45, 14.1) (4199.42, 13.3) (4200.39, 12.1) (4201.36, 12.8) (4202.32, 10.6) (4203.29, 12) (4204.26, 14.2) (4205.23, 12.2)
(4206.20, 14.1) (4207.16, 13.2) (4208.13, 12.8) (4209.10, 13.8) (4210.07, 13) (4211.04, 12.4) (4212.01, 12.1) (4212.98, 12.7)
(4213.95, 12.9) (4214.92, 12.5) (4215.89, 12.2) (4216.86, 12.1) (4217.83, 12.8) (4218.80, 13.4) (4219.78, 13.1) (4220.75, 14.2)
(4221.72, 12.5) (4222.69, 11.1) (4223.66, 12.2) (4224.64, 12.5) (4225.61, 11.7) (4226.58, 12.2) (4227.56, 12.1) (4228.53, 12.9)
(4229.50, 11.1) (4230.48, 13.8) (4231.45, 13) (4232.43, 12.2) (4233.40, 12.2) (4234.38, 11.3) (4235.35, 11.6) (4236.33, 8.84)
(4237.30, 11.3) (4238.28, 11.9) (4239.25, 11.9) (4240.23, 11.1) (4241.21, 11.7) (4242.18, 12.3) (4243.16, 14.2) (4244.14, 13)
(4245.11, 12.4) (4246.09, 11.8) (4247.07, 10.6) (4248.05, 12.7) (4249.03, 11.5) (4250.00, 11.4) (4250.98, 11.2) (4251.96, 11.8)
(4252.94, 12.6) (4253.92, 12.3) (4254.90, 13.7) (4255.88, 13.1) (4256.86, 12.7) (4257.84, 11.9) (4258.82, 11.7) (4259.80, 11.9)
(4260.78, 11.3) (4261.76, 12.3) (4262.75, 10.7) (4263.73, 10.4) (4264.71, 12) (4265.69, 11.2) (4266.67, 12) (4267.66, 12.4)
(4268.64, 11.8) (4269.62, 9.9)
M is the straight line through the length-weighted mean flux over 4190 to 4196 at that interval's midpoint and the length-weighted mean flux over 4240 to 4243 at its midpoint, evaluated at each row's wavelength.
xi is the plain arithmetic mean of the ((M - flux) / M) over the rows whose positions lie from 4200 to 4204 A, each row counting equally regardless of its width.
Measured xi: 0.02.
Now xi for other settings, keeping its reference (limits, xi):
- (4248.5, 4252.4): 0.04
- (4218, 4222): -0.10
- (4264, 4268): 0.00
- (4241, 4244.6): -0.06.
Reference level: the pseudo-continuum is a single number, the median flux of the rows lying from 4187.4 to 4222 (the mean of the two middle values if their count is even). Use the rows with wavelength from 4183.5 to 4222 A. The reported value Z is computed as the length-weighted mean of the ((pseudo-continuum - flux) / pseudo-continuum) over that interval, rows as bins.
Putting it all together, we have 0.00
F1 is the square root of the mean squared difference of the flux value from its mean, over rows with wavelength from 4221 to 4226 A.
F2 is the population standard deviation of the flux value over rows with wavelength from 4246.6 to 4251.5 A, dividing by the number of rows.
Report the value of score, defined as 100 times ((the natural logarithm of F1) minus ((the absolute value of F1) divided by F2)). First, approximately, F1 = 0.54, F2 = 0.7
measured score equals -141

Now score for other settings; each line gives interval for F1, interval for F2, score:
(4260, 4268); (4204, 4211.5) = -135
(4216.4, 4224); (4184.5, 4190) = -92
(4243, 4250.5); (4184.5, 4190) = -89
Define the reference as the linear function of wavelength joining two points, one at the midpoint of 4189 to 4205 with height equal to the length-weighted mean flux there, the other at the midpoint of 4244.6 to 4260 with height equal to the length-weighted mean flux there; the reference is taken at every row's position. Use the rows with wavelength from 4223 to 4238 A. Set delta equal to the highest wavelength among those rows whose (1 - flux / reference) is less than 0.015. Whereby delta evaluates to 4233.40 A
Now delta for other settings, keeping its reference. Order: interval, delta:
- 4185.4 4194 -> 4193.62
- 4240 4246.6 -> 4245.11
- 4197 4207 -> 4206.20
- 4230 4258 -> 4257.84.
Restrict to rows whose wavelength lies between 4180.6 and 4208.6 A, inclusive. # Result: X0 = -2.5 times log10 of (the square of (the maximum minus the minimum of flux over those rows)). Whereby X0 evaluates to -3.17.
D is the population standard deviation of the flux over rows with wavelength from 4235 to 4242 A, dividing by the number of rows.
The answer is 1.00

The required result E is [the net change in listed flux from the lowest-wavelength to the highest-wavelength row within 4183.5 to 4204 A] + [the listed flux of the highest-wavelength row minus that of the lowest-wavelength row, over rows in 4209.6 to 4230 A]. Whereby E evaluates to -4.5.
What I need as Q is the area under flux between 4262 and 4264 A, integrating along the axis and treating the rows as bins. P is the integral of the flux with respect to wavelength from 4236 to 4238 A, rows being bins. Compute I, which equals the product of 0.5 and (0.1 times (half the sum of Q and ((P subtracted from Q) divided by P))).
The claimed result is 0.538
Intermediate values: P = 20.7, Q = 21.5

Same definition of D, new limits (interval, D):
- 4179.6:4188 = 0.94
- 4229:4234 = 0.90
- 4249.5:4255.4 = 0.84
